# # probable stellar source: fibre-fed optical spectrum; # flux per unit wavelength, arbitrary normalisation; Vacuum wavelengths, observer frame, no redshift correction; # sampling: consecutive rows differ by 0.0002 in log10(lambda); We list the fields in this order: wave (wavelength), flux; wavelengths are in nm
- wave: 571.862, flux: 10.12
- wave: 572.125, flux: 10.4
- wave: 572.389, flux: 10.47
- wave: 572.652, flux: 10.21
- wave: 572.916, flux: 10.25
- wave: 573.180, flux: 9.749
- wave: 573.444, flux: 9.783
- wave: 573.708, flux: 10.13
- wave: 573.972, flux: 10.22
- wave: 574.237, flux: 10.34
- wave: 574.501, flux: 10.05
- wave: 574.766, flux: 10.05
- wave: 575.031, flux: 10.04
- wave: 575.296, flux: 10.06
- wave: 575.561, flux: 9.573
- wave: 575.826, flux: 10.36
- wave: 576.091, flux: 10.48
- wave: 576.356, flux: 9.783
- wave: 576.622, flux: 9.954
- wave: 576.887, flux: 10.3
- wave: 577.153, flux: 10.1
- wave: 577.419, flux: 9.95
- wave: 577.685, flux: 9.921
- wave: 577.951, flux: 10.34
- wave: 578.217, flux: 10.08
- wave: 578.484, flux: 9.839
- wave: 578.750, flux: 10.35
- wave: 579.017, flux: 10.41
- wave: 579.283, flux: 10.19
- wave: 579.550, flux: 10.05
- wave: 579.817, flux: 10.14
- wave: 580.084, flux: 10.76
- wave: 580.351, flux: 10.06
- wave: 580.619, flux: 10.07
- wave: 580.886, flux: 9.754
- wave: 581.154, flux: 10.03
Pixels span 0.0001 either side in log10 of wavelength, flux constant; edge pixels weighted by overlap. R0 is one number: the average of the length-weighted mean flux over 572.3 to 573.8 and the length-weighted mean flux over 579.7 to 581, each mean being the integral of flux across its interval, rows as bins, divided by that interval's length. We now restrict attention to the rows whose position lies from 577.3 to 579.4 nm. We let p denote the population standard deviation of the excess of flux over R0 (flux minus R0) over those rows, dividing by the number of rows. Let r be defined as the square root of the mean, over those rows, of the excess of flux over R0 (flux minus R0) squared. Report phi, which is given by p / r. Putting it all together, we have 0.999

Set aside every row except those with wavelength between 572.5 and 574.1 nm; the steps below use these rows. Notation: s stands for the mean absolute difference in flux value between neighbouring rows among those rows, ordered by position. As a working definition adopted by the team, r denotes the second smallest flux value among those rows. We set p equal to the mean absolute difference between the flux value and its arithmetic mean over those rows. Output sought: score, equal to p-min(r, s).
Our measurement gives -0.008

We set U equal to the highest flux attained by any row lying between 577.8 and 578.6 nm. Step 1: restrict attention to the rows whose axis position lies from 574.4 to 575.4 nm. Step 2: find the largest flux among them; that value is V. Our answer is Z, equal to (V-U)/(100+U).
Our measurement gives -0.0025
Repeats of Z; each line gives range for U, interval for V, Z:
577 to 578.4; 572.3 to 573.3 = 0.0012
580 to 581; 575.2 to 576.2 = -0.0025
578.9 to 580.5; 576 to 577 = -0.0025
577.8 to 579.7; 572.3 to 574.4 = 0.0005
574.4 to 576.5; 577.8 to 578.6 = -0.0013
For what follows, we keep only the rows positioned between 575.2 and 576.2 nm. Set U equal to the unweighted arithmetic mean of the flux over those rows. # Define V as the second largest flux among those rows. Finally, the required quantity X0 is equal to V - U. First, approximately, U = 10.1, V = 10.36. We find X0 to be 0.24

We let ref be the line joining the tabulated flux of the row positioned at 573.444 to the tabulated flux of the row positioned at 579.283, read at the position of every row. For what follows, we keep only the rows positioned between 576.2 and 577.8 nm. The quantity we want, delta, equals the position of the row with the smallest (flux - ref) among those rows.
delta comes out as 576.356 nm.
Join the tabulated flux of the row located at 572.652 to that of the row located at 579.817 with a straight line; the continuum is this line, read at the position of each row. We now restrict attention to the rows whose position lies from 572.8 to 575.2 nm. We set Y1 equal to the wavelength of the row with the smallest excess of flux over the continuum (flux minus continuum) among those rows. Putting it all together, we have 573.180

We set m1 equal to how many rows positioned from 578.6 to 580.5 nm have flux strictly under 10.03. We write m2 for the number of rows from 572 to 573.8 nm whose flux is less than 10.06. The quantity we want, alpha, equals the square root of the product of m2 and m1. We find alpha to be 0.0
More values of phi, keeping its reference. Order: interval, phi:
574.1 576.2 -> 1.000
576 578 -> 0.995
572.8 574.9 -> 0.963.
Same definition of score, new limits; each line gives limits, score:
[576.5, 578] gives -0.076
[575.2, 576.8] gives -0.187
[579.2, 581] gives -0.125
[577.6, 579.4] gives -0.101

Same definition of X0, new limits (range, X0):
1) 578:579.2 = 0.18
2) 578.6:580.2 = 0.09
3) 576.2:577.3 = 0.07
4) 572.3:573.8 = 0.15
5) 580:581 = -0.09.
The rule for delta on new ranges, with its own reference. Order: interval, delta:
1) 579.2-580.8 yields 580.619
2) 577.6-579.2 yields 578.484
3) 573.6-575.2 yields 575.031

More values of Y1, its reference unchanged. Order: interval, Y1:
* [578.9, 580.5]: 579.550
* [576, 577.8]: 576.356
